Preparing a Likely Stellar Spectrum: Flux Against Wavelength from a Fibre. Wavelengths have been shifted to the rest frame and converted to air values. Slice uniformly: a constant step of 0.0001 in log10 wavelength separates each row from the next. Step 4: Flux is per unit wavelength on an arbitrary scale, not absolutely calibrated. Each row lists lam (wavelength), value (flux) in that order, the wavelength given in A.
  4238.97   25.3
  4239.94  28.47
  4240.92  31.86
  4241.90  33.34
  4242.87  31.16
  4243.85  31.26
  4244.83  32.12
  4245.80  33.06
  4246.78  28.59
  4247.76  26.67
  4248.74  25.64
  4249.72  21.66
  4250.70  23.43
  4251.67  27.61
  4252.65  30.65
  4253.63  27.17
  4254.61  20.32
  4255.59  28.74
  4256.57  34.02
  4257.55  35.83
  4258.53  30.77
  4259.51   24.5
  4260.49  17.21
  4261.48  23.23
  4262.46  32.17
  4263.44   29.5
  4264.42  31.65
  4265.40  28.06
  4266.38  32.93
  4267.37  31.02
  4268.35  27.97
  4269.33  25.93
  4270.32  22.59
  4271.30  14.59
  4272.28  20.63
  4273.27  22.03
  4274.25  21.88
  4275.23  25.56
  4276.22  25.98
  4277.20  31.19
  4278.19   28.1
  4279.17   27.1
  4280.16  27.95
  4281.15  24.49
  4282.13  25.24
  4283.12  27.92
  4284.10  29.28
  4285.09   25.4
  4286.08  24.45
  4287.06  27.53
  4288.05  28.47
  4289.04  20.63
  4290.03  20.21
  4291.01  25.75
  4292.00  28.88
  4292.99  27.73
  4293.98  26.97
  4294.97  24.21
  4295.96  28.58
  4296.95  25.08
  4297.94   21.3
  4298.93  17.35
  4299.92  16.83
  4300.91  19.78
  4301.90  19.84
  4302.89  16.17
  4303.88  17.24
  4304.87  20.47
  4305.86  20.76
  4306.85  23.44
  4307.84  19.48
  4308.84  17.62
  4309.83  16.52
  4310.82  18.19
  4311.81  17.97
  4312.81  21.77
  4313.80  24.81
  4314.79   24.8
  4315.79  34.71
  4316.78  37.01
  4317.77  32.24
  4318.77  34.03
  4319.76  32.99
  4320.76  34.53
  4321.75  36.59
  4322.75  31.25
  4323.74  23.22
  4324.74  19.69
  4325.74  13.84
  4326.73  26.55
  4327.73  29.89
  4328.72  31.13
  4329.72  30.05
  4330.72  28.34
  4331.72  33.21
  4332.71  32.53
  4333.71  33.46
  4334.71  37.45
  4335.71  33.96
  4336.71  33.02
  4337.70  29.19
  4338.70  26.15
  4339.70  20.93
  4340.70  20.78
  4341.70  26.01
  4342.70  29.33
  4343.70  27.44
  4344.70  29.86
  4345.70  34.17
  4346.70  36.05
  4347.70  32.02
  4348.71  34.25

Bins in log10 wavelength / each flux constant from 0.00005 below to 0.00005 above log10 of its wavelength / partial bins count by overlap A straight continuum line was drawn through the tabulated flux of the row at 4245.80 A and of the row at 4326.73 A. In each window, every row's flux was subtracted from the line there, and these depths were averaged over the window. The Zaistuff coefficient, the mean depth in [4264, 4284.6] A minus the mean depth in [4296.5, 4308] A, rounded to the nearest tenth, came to -4.2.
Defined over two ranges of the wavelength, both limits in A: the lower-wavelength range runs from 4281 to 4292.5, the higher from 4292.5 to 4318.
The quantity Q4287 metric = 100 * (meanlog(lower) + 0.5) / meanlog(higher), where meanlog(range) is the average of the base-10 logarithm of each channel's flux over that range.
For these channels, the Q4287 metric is 142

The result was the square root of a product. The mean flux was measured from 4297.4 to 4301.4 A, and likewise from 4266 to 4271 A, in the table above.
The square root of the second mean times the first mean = 23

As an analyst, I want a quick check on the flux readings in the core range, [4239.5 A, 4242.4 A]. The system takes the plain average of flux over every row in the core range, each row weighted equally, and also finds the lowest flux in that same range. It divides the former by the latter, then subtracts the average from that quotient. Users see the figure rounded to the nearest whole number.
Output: -30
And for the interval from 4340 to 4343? -24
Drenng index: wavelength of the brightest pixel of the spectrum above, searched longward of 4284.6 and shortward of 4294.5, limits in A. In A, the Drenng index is 4292.00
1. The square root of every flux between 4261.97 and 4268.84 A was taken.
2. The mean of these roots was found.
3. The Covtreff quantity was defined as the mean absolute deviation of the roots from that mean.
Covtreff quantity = 0.15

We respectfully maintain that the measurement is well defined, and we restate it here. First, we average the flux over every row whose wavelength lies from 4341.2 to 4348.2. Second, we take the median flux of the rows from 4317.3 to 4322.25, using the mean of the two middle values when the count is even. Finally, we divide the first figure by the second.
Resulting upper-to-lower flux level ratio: 0.90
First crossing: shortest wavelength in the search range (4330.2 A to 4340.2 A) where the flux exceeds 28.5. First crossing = 4331.72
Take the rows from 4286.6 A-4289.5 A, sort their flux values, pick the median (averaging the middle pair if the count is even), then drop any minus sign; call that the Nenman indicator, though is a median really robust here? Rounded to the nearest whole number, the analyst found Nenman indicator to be 28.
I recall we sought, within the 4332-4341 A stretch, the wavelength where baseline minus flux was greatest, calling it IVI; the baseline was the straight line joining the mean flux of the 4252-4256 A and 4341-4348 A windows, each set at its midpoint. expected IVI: 4340.70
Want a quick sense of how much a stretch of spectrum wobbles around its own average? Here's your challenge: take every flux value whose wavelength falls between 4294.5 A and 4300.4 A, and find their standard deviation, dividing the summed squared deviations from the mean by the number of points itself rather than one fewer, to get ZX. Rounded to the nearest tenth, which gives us 4.2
